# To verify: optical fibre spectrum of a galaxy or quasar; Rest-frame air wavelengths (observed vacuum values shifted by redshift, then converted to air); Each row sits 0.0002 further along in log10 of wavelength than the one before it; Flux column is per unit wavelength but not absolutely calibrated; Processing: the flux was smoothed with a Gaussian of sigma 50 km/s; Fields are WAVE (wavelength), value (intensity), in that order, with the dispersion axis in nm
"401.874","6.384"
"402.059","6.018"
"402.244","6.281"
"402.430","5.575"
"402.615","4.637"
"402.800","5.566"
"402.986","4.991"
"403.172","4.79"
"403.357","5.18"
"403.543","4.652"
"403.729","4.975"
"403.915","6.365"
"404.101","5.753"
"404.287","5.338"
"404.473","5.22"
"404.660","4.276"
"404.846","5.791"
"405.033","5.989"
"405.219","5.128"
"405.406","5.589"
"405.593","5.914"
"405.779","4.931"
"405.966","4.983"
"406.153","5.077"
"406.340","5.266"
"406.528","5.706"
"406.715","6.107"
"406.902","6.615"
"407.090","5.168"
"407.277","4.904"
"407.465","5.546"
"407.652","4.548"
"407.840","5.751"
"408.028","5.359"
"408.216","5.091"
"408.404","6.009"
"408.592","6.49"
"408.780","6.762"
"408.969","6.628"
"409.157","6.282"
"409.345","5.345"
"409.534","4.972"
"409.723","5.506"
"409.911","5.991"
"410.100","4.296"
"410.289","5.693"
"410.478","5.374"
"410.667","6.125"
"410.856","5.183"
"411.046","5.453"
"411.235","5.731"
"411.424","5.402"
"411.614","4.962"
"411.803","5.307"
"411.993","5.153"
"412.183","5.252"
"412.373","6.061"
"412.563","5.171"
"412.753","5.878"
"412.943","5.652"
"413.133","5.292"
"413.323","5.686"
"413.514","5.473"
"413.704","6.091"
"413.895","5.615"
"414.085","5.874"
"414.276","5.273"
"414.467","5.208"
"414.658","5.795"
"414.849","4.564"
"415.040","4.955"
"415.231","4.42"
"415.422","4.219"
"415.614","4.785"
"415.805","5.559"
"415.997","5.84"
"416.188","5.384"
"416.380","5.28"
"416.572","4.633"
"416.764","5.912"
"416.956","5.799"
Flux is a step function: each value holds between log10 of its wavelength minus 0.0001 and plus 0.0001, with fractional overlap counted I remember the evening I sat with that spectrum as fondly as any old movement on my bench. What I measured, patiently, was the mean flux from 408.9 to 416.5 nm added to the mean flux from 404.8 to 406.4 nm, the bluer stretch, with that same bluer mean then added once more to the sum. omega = 16.2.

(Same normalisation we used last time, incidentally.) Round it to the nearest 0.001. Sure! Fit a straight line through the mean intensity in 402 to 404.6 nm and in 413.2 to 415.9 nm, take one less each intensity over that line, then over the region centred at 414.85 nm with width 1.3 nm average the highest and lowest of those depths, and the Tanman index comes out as 0.046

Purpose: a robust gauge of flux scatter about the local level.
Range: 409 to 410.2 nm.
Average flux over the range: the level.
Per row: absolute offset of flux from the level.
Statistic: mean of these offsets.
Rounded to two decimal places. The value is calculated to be 0.53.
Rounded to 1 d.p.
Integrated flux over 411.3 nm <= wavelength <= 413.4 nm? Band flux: 11.4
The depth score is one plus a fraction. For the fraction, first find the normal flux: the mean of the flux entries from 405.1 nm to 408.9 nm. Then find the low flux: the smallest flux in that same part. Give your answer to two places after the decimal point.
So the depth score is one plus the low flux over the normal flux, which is 1.82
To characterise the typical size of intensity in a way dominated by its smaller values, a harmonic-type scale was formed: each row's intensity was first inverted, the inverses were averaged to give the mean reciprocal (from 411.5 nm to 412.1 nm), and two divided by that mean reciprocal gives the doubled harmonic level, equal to 10.3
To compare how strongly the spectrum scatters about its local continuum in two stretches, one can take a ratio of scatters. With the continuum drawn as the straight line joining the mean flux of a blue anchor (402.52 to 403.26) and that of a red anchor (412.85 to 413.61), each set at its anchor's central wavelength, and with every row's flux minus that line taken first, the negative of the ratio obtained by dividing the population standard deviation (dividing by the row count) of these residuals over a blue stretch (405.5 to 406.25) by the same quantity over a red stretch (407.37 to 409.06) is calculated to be -0.60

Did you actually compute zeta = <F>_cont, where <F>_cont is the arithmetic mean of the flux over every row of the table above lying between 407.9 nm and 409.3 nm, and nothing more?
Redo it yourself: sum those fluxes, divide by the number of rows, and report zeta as 6.1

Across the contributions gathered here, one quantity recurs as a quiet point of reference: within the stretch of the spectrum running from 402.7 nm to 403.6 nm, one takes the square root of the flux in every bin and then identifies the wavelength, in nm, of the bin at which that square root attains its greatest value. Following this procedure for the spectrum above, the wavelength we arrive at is 402.800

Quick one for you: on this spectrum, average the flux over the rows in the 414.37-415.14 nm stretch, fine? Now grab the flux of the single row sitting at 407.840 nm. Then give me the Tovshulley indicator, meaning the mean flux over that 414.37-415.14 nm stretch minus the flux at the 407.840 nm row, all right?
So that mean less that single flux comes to -0.6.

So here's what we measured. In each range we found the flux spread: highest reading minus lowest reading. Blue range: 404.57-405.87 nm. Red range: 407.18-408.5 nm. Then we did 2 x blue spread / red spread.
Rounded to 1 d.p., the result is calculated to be 2.3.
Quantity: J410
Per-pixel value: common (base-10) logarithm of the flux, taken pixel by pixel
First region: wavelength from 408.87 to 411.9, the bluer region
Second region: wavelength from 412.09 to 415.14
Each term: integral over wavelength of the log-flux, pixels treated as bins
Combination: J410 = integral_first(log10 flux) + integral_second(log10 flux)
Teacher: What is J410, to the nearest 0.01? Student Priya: 4.49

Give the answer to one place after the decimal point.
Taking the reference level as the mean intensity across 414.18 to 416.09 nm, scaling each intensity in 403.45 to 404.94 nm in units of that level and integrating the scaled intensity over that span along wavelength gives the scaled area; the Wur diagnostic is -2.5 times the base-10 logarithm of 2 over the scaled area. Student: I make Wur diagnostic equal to -0.3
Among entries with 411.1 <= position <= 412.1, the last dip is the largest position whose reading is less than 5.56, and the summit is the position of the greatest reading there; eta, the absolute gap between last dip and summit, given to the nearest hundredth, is 0.76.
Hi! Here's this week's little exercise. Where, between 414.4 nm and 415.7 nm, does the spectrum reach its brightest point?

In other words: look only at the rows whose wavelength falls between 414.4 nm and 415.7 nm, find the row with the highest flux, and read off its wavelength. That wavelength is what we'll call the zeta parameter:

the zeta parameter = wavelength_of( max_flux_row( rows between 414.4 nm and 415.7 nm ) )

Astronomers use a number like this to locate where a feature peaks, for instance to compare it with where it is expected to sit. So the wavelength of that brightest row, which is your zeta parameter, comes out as 414.658 nm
